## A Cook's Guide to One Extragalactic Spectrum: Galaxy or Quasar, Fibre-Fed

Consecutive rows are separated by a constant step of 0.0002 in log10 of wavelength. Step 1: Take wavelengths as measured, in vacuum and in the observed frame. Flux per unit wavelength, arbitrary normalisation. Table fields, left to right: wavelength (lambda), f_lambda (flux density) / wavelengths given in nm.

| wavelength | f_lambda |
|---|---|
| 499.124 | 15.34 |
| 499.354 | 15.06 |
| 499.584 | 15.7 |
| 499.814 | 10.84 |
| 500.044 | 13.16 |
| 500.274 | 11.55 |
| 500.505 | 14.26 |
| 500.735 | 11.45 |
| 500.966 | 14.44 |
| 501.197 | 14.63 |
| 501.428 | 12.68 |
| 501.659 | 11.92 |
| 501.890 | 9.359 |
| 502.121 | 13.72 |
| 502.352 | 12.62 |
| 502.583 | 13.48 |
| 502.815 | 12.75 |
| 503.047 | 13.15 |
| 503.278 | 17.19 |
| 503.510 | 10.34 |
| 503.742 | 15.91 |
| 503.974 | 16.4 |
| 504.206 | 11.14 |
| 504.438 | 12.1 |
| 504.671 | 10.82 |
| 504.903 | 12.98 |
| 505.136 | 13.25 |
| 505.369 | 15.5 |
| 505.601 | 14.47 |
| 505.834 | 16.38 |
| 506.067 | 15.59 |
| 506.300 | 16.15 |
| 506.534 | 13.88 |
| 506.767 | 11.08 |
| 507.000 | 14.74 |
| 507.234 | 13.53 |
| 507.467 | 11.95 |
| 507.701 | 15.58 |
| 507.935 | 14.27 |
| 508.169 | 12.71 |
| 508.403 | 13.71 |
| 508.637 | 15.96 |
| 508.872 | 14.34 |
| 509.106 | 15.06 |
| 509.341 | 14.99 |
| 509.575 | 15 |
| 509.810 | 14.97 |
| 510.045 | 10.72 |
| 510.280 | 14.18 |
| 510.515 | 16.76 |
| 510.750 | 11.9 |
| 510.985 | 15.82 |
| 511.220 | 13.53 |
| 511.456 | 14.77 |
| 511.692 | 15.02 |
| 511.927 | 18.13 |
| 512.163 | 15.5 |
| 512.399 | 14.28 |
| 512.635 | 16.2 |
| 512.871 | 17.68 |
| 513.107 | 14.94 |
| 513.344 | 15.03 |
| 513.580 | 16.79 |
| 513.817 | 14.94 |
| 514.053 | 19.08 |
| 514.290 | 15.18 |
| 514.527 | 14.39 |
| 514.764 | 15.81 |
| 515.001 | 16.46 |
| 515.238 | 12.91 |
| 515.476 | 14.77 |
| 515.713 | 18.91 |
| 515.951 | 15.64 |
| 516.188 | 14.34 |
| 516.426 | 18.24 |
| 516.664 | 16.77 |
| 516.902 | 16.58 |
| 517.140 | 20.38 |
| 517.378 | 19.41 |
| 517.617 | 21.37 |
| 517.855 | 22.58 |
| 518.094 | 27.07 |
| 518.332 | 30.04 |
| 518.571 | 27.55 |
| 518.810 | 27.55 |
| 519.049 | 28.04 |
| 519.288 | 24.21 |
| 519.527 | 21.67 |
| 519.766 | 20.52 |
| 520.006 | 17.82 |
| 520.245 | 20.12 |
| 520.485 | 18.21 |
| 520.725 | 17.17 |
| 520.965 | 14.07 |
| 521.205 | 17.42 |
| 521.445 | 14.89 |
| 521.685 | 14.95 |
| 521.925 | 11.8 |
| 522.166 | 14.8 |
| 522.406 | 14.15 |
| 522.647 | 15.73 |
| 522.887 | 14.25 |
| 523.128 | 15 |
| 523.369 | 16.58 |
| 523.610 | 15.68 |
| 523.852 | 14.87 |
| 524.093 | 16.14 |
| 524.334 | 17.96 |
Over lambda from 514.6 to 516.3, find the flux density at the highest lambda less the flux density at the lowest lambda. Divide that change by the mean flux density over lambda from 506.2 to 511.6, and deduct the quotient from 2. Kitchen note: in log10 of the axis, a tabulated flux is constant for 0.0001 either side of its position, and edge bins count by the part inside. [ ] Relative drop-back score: 2.1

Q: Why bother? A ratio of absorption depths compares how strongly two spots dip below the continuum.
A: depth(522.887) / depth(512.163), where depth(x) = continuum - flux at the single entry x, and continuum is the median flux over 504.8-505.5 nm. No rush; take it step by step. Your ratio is 0.4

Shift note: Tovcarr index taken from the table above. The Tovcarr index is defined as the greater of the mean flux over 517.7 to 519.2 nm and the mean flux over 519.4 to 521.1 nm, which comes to 27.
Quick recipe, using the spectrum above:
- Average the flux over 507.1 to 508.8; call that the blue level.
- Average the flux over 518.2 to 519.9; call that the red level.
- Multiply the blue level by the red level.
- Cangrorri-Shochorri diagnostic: 358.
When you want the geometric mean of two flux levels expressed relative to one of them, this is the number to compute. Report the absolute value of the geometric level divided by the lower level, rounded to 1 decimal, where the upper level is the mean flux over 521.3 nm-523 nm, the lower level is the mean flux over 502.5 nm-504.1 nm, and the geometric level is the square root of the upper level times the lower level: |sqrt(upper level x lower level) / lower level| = 1.0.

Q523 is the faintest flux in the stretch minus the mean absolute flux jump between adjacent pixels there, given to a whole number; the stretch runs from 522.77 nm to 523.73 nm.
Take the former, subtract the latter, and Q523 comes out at 13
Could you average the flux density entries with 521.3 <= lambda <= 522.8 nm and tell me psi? 14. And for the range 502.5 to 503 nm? 13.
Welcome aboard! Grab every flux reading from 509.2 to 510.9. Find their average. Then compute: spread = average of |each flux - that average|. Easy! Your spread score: 1.58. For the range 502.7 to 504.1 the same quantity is 2.21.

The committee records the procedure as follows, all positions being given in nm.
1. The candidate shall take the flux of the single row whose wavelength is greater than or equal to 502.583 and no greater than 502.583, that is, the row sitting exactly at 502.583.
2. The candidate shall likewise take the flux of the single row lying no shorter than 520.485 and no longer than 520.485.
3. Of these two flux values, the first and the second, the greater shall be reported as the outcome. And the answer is 18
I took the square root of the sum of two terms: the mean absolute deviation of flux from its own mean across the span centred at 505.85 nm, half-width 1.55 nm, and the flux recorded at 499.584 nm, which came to 4.1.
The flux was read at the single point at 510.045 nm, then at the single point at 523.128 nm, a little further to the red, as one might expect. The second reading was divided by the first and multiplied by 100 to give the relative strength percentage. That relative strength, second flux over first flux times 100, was 140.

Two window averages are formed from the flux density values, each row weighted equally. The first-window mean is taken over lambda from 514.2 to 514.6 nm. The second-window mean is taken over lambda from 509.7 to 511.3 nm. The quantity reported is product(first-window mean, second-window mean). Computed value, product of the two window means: 207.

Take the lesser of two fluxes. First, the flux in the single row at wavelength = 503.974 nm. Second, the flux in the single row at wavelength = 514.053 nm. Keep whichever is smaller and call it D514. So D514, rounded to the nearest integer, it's 16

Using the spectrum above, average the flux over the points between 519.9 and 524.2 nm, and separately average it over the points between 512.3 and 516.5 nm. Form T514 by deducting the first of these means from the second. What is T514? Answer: 0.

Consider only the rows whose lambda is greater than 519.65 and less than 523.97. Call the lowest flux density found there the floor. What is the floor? 11.8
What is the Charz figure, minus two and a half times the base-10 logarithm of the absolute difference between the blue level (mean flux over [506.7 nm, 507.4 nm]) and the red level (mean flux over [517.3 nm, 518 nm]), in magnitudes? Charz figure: -2.3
